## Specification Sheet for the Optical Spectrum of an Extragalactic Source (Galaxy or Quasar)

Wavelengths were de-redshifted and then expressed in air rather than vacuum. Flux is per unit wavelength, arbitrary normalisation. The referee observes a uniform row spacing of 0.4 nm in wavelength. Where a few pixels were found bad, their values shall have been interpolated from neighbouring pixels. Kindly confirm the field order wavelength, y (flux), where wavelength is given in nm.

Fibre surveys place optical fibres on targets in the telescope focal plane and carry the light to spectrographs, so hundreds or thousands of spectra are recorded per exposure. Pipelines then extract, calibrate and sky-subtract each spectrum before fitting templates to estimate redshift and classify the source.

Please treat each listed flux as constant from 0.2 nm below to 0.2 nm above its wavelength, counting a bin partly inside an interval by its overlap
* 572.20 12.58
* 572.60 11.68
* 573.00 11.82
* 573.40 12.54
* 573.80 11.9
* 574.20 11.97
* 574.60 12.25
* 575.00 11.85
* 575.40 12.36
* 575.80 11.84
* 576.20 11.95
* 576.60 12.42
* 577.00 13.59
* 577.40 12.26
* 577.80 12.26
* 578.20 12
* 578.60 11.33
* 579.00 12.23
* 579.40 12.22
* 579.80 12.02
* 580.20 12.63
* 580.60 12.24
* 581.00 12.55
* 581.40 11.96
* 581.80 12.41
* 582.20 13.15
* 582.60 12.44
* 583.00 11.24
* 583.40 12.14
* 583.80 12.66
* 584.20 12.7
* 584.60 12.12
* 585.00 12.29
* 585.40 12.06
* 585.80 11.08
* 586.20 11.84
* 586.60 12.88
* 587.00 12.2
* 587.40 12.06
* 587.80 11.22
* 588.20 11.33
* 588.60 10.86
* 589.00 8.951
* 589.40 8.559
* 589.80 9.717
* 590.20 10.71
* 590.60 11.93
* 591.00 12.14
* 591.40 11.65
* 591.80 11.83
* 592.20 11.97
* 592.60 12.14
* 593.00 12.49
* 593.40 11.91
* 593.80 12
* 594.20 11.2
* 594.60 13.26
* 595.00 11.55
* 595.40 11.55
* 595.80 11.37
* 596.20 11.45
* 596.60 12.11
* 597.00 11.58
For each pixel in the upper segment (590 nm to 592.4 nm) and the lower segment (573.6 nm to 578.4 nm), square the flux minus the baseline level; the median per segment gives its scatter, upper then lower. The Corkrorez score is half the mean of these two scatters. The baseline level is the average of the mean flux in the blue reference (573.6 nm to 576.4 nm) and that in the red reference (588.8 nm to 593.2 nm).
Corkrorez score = 0.12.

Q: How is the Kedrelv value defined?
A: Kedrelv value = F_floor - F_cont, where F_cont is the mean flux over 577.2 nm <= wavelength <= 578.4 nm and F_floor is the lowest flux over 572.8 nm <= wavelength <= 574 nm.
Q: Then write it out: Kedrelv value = -0.4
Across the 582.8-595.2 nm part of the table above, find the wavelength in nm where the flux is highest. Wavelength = 594.60 nm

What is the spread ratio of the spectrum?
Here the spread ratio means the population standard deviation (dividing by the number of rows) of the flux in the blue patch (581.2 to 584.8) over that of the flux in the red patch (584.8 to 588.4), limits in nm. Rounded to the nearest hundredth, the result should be 0.93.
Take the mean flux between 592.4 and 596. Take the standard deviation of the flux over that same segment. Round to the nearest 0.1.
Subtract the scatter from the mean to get 11.3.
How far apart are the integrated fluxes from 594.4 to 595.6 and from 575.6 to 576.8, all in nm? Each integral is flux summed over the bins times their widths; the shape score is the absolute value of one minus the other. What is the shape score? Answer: 0.060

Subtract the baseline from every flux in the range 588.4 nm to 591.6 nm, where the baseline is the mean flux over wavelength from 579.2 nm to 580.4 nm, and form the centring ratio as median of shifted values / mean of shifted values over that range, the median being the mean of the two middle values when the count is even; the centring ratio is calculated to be 0.9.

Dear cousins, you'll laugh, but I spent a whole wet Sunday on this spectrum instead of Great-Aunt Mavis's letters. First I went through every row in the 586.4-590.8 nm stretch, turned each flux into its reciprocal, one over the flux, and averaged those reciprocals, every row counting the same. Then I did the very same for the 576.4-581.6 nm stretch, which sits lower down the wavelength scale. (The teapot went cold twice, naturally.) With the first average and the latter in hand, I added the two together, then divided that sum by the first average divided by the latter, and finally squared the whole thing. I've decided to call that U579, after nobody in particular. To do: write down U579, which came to 0.023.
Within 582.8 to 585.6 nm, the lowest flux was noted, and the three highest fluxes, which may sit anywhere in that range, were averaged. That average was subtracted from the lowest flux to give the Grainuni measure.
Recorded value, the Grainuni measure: -1.31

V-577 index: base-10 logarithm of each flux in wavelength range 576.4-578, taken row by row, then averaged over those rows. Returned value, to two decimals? 1.10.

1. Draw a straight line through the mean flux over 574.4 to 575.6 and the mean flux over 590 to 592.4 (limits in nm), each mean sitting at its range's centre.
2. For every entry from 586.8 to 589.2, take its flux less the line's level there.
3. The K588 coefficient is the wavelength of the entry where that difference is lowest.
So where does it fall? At 589.00 nm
